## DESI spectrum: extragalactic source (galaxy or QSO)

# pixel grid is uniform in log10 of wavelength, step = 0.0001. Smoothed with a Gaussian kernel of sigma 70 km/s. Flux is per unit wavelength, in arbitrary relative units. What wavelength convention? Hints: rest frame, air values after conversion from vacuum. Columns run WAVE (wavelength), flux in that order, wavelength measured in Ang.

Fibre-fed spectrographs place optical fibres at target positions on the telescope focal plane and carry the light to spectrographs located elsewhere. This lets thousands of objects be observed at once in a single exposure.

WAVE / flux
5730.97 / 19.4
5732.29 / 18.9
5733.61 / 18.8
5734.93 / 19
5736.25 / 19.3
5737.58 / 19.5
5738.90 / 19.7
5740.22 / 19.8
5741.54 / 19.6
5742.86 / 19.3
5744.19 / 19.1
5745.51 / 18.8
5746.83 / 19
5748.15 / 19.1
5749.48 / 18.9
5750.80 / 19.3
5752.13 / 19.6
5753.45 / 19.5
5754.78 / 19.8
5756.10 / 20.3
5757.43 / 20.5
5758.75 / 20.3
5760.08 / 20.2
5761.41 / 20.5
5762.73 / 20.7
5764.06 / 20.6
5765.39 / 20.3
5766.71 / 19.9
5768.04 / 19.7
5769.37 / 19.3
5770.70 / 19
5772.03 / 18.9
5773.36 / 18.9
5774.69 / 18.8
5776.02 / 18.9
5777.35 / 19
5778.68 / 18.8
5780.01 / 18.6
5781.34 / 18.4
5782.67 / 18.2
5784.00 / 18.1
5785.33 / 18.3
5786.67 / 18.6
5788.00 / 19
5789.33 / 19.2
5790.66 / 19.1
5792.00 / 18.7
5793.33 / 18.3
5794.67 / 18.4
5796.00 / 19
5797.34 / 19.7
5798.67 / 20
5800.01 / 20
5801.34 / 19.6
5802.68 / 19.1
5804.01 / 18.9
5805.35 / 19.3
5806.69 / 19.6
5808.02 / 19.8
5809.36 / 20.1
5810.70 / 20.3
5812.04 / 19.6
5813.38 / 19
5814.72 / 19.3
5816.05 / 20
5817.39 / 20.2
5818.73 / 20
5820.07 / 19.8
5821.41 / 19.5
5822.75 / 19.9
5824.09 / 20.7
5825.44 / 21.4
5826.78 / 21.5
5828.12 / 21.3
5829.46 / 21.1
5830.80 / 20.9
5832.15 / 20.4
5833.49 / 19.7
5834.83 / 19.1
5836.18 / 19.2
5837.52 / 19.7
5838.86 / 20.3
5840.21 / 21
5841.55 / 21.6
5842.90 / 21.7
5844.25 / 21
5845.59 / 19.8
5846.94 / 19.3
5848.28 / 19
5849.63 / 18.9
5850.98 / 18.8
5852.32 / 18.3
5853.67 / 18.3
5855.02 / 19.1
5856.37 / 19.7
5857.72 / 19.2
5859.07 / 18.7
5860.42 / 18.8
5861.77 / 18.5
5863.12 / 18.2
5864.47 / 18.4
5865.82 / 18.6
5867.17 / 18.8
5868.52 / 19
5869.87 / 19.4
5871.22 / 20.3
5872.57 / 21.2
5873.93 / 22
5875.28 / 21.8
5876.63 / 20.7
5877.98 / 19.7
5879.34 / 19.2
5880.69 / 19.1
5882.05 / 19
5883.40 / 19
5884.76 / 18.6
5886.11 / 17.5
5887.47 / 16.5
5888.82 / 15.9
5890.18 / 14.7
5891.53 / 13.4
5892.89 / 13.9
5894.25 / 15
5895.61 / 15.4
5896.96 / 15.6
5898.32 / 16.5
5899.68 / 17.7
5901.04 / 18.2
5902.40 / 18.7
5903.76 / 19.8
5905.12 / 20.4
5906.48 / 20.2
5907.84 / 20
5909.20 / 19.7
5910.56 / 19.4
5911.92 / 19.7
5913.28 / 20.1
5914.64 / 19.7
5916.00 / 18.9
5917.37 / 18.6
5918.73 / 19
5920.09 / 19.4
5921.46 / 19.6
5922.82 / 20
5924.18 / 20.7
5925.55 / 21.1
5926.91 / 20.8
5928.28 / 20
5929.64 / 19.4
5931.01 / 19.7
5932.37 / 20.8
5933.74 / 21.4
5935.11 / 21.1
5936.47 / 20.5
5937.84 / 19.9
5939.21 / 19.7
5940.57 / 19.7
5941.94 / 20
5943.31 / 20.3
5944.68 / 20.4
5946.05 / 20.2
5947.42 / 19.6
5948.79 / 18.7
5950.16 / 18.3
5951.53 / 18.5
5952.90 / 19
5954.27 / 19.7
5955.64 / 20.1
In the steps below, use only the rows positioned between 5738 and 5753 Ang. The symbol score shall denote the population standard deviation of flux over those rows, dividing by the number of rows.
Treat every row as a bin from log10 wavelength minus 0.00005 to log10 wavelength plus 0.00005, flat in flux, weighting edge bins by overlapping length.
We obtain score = 0.3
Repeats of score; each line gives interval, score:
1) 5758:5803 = 0.7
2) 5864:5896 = 2.4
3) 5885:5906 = 2.0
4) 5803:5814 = 0.5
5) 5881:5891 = 1.6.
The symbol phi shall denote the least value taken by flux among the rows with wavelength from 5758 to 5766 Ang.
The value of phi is 20.2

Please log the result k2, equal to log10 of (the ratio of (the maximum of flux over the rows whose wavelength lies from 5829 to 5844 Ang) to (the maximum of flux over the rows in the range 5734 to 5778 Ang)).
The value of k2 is 0.02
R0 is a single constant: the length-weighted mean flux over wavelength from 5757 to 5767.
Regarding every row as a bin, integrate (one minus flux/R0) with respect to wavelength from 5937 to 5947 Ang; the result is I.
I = 0.2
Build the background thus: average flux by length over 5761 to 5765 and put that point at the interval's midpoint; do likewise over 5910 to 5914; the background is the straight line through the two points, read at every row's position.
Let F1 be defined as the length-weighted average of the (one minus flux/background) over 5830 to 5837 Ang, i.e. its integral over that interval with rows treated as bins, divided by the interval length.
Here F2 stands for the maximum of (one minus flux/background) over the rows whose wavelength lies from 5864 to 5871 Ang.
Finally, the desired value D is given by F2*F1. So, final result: 0.001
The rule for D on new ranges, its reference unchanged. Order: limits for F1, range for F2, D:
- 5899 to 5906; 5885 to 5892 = 0.013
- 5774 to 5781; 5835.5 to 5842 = 0.004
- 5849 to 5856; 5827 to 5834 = 0.002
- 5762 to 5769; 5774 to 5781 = 0.002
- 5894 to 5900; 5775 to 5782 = 0.020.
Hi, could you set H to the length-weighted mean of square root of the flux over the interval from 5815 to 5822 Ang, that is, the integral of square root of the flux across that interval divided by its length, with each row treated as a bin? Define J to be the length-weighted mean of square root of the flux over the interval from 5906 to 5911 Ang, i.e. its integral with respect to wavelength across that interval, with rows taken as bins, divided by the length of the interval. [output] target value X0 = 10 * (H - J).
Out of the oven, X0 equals 0.1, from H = 4.46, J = 4.45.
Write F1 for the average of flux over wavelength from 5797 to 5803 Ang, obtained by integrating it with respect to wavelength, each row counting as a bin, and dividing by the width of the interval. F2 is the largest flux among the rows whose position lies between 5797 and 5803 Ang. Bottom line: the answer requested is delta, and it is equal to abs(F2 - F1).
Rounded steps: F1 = 19.7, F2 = 20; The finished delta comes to 0.3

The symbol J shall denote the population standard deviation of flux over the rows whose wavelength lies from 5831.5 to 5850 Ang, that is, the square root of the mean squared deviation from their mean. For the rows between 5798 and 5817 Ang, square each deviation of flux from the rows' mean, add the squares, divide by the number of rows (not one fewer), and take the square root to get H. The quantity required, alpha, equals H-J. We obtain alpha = -0.50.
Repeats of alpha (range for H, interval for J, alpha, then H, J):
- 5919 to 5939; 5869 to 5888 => -0.83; 0.7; 1.5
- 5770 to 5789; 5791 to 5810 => -0.27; 0.3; 0.6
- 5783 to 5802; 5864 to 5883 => -0.54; 0.6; 1.2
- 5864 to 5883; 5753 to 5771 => 0.65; 1.2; 0.5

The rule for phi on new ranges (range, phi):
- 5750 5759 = 19.3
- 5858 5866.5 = 18.2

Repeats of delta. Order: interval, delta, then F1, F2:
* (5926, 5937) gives 0.9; 20.5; 21.4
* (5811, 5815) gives 0.2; 19.4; 19.6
